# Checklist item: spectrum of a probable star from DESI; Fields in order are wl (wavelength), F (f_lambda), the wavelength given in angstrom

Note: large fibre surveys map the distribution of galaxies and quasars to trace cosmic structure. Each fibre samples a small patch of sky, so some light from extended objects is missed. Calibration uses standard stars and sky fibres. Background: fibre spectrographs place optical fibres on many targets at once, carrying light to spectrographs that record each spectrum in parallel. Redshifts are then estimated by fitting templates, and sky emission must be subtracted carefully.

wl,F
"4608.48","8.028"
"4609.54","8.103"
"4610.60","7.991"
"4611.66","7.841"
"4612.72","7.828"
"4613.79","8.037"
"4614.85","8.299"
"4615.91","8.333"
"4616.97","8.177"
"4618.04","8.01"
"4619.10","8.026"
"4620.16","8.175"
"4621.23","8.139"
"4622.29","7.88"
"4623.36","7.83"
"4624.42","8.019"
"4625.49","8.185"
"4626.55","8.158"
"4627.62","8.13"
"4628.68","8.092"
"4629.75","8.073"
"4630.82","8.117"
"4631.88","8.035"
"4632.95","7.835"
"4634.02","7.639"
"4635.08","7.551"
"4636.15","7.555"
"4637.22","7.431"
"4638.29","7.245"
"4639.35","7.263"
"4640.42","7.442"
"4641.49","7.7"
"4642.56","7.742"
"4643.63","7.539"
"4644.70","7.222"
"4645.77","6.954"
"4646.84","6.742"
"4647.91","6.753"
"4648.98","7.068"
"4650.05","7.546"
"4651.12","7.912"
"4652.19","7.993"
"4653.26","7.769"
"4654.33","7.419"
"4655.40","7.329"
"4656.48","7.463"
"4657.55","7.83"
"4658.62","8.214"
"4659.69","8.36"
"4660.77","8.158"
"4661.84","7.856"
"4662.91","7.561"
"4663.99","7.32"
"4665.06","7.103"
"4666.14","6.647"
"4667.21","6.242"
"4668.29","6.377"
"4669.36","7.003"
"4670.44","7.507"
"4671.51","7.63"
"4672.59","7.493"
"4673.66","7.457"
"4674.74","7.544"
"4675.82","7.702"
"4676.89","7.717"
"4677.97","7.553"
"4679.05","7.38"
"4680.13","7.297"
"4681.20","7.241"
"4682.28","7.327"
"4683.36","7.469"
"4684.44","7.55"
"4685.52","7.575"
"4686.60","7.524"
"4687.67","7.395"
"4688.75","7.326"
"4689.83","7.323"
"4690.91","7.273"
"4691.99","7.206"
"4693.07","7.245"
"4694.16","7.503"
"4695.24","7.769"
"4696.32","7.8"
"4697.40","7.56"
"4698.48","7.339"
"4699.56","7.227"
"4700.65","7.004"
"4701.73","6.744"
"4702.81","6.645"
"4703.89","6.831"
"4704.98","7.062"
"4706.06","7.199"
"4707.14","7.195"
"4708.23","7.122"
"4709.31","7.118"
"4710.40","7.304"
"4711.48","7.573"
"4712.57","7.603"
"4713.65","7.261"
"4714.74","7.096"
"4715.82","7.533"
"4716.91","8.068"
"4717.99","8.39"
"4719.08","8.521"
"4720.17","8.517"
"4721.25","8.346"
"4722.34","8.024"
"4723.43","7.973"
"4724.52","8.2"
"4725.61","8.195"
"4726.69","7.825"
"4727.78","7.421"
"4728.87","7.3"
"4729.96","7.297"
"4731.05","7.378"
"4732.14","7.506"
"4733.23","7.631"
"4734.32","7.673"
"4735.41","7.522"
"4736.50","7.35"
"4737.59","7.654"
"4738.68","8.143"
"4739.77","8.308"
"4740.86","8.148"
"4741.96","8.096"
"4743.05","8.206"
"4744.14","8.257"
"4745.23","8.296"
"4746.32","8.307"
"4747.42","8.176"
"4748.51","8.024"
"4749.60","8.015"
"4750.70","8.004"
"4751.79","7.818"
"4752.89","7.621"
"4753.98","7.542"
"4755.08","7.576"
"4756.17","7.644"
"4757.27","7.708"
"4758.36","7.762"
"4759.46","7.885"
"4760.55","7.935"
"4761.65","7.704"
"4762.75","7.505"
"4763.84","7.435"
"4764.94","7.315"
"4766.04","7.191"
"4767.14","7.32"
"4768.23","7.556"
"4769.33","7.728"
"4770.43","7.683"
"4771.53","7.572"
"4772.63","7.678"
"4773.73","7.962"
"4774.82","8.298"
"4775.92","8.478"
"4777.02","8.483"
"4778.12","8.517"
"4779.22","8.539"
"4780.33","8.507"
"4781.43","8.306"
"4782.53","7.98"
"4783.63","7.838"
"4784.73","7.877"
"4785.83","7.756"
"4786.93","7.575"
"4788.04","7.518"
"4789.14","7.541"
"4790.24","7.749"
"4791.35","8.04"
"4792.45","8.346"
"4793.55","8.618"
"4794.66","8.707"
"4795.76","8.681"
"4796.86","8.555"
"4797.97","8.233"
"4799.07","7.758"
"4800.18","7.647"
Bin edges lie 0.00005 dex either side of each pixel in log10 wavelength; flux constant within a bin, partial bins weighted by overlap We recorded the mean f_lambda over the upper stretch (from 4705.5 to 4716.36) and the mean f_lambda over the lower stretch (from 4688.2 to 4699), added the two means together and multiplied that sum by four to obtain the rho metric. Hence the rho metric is 58.9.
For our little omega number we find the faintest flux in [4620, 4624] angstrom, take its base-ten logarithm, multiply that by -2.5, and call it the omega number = -2.23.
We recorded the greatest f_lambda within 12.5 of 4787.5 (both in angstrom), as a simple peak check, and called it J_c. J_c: 8.707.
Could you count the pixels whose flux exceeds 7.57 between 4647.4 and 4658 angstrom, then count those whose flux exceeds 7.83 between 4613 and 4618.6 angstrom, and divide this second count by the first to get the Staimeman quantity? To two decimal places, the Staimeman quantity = 1.25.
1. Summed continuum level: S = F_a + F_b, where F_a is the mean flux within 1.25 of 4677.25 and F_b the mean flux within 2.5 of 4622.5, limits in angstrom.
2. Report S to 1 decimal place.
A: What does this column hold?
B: 15.6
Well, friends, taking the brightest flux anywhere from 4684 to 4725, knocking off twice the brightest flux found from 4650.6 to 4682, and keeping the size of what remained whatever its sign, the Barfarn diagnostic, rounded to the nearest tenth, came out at 8.2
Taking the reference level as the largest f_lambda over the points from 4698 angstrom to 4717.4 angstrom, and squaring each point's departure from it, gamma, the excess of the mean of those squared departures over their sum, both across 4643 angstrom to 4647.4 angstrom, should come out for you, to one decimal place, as -3.0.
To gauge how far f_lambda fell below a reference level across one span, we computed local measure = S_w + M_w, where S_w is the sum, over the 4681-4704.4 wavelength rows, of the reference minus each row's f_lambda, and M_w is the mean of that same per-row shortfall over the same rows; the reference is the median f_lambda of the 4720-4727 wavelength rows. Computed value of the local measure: 20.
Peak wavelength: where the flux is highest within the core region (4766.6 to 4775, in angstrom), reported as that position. 4774.82 angstrom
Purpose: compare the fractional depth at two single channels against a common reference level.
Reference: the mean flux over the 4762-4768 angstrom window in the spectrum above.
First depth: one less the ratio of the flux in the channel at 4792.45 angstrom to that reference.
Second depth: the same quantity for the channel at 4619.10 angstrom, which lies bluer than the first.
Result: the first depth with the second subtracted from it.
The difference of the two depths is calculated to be -0.04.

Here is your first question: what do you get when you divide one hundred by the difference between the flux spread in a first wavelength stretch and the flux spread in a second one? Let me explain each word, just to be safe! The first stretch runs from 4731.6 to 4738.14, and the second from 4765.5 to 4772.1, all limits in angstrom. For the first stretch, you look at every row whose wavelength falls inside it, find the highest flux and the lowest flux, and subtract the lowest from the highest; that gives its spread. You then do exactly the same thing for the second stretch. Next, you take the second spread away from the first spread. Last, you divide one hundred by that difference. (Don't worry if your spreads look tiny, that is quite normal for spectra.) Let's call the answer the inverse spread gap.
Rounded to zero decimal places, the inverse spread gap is -467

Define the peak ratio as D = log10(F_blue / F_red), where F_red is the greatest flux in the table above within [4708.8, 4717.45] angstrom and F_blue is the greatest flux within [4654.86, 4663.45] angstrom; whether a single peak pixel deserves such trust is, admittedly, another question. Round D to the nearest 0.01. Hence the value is 0.02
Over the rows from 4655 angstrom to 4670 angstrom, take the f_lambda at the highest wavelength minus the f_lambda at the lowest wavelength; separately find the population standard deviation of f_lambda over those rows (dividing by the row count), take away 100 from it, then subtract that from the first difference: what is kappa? 99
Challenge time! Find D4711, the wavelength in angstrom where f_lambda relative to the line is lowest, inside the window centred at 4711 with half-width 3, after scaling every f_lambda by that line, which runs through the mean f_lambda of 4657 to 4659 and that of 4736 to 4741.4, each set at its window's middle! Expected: 4709.31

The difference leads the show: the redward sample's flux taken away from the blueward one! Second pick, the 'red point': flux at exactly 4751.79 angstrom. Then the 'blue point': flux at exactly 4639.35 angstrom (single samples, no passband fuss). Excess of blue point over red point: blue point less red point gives -0.6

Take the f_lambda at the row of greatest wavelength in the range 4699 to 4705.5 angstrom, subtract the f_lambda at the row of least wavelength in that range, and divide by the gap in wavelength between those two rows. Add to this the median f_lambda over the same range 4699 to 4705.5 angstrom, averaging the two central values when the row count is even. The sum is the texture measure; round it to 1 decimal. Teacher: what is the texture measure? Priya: 6.9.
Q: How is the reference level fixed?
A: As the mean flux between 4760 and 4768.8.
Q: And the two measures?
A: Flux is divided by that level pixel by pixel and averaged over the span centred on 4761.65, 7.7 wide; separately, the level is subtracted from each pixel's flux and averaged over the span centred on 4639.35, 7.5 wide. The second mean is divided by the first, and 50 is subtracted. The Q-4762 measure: -50.0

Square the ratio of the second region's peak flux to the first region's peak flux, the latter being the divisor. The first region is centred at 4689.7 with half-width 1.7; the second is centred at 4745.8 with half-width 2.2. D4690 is 1.29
